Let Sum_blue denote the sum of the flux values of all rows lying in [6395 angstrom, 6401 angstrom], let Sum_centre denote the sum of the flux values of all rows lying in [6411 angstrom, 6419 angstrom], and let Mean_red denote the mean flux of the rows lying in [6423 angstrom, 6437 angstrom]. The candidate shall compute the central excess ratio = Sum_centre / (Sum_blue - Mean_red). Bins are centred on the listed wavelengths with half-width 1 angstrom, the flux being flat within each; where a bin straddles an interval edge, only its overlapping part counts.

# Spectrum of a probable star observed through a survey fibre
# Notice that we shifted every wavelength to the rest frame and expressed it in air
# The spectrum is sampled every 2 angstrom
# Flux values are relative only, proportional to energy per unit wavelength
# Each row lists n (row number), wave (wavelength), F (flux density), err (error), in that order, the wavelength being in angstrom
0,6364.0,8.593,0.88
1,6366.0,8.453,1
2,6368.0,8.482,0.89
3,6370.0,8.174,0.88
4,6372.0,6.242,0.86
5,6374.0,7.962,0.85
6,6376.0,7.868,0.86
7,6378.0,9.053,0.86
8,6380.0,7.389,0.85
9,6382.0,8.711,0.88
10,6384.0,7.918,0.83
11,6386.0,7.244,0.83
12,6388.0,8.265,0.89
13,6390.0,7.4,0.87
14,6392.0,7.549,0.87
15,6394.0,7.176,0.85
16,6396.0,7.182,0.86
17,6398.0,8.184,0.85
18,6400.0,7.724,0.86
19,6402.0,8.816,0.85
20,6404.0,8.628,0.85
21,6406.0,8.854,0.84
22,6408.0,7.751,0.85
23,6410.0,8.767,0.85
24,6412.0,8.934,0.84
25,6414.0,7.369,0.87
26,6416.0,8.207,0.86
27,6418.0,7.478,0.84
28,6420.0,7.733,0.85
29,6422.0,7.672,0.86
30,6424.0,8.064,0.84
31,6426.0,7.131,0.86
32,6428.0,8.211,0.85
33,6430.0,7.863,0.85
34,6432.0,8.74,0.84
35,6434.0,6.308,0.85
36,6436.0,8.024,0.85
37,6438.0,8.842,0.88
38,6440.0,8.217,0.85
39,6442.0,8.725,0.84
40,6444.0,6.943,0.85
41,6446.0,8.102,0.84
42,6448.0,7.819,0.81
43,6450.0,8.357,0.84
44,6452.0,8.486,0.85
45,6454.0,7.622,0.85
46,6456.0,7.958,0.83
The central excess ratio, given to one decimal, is 2.1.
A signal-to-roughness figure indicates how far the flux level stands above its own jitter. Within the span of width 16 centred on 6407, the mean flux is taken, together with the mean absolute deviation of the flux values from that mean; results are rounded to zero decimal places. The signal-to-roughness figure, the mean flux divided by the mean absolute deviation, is 15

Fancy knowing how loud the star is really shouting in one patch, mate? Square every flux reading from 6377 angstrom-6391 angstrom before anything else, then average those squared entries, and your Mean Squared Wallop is 64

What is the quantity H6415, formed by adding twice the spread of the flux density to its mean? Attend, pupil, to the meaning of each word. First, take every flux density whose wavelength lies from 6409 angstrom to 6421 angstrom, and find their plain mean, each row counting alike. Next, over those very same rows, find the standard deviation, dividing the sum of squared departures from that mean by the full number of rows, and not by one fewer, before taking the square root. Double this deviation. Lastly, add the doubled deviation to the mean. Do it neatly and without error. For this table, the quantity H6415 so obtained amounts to 9.29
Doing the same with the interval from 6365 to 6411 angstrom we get 9.35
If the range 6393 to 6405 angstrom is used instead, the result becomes 9.24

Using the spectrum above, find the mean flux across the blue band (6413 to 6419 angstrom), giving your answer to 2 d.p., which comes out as 7.68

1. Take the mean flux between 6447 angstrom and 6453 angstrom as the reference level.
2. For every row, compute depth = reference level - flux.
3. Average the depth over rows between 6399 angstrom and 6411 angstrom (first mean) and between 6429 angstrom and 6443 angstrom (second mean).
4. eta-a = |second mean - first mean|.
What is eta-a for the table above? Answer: 0.32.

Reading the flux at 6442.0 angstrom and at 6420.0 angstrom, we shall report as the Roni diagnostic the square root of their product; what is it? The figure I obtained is 8.2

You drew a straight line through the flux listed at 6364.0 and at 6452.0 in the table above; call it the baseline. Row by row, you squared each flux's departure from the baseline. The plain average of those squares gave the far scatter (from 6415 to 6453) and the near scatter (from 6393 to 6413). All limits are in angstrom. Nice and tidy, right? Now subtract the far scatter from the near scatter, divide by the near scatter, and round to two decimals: -0.28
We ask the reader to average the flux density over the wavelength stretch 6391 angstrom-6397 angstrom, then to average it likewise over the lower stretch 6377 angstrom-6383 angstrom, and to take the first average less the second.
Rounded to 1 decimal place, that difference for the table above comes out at -1.1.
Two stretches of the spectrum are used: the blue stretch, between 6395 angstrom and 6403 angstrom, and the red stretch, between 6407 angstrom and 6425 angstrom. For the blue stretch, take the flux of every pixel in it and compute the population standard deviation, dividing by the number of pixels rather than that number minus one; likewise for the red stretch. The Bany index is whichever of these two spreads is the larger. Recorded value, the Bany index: 0.60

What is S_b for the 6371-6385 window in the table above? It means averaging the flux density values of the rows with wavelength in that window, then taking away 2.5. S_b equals 5.4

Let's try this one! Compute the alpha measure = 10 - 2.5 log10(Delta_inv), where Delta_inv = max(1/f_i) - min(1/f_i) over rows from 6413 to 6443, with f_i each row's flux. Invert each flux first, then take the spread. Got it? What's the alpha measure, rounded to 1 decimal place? 13.4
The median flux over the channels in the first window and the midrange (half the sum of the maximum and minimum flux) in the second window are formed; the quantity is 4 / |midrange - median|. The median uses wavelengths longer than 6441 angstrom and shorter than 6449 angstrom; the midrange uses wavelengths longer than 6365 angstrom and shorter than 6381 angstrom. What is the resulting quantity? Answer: 13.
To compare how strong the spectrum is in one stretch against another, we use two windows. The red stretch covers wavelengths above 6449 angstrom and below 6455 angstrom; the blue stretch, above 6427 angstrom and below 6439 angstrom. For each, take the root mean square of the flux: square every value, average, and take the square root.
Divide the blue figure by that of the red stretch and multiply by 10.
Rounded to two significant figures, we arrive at 9.9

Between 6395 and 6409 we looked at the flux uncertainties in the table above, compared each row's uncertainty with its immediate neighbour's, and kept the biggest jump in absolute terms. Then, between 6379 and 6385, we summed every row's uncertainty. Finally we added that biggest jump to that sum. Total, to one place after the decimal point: 2.6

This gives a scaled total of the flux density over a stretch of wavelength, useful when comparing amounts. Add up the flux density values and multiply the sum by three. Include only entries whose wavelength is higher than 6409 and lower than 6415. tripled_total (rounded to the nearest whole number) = 75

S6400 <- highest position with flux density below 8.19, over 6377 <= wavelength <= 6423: 6422.0 angstrom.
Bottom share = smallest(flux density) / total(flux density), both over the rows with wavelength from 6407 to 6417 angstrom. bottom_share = 0.18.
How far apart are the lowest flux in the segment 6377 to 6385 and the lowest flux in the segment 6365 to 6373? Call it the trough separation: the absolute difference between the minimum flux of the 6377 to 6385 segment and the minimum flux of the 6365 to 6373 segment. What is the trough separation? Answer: 1.1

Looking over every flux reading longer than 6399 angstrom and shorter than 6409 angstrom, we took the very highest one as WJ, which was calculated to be 8.854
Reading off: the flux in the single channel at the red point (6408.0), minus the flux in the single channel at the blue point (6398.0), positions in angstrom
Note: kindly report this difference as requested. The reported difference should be -0.43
